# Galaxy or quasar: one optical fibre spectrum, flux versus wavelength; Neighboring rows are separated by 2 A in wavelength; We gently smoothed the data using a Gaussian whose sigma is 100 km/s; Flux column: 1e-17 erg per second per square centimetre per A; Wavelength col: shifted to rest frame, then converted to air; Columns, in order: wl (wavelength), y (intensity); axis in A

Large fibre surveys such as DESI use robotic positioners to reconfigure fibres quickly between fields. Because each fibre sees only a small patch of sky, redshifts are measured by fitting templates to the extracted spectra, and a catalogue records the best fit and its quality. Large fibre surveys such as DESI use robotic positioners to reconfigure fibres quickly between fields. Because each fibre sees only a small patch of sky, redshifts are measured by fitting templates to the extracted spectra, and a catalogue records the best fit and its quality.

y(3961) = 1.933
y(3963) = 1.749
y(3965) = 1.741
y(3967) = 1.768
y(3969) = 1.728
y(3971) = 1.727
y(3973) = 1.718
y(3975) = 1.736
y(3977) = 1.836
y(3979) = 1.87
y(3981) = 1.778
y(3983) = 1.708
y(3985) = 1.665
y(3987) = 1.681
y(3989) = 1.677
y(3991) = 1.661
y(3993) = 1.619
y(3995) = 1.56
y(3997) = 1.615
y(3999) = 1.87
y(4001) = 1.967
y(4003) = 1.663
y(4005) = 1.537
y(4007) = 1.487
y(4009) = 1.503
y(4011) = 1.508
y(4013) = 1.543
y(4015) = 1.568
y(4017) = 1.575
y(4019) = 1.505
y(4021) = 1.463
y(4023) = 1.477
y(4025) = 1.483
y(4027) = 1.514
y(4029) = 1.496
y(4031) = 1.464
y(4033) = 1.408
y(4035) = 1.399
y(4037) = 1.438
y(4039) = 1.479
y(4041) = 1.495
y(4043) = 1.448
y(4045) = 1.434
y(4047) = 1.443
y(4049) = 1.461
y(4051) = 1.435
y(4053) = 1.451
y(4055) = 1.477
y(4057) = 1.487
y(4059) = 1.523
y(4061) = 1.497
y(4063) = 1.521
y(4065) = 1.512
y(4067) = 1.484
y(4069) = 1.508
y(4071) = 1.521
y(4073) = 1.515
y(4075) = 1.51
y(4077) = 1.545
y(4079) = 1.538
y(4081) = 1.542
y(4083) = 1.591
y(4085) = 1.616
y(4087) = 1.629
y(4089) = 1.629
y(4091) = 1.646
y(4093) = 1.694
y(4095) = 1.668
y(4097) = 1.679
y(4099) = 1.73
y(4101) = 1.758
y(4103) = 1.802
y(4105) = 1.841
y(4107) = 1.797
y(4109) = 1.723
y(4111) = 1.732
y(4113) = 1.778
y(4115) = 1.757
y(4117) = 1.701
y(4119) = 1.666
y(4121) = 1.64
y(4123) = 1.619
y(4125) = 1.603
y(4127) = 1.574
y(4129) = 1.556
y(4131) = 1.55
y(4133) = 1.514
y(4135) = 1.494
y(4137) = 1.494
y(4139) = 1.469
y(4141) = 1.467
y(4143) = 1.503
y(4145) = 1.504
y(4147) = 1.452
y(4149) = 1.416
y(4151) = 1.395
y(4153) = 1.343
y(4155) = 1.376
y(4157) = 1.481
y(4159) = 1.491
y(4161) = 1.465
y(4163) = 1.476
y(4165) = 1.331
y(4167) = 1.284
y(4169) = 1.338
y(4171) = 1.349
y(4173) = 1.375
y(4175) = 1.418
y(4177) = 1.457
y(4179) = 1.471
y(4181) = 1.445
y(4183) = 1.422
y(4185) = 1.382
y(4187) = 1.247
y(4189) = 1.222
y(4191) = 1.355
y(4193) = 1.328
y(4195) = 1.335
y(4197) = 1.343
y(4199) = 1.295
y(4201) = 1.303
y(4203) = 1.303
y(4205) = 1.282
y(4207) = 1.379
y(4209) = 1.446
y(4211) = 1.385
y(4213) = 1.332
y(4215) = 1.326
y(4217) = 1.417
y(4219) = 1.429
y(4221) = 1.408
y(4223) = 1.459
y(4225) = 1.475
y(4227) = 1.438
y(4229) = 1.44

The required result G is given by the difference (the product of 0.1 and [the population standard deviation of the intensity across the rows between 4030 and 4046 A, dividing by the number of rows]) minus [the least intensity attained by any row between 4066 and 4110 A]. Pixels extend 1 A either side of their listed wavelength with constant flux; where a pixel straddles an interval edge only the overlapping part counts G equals -1.48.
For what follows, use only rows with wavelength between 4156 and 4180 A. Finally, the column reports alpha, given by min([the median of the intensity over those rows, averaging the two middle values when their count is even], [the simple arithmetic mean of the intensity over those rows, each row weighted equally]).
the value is 1.41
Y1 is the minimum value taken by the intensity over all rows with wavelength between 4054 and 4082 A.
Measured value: 1.477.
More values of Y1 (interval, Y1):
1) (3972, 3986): 1.665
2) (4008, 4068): 1.399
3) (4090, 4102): 1.646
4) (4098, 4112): 1.723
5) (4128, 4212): 1.222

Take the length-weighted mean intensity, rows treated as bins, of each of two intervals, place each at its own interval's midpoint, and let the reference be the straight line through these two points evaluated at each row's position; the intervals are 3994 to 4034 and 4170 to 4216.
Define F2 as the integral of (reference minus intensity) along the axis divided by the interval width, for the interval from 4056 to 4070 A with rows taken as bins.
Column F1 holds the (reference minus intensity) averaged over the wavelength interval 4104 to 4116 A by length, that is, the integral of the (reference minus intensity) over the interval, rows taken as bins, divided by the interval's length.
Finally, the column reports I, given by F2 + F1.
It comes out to -0.32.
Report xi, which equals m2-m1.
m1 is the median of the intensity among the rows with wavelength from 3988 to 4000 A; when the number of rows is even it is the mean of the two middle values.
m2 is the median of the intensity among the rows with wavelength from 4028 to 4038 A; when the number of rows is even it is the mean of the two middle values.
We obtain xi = -0.20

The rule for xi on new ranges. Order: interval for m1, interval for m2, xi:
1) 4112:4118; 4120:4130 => -0.15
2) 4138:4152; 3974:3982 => 0.34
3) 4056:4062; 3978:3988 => 0.21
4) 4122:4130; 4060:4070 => -0.08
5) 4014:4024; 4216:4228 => -0.07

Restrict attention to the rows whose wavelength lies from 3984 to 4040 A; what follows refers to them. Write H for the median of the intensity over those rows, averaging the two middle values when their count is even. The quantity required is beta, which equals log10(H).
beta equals 0.18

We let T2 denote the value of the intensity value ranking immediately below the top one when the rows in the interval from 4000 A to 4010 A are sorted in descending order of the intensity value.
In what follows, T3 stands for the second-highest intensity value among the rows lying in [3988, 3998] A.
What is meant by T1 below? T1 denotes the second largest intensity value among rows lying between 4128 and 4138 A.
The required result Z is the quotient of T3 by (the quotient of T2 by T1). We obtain 1.55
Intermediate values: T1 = 1.55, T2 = 1.663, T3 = 1.661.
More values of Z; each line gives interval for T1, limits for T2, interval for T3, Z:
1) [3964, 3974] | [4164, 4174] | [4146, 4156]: 1.83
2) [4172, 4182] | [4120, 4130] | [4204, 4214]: 1.25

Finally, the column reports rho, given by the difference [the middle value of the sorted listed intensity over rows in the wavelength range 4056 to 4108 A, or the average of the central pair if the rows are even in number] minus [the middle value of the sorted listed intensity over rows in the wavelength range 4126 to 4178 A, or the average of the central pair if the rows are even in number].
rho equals 0.10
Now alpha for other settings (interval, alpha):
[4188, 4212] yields 1.33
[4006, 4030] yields 1.50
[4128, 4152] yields 1.48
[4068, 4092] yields 1.54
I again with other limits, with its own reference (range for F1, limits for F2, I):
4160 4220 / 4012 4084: 0.02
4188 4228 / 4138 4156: -0.05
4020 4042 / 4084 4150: -0.11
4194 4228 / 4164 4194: -0.03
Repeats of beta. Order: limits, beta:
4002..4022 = 0.18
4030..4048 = 0.16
